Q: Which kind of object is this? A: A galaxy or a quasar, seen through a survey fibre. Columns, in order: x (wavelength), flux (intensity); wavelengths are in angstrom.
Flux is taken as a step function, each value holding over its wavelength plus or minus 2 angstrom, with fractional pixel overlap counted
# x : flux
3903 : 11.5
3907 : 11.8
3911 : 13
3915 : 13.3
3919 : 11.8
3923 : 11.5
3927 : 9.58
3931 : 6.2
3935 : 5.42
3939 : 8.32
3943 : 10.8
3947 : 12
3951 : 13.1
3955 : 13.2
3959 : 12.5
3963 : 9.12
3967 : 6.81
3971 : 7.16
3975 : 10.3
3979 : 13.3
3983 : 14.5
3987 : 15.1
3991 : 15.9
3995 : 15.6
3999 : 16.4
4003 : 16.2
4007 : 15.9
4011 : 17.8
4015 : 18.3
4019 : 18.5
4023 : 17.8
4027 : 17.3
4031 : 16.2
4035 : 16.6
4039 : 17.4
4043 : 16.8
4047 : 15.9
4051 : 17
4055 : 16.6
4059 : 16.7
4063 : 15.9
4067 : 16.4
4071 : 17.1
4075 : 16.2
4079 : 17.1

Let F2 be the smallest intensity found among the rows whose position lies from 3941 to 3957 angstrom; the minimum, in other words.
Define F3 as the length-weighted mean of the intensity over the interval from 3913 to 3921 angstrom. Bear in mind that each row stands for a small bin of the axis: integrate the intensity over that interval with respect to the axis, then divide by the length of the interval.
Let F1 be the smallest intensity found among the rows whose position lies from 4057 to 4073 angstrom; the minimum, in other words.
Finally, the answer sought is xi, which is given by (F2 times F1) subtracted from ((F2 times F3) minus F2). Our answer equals -47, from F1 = 15.9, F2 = 10.8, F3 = 13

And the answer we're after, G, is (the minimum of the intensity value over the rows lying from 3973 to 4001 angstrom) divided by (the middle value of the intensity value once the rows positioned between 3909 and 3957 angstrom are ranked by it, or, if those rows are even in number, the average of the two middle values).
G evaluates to 0.88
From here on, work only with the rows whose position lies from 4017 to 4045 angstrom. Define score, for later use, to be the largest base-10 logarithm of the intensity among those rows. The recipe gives 1.27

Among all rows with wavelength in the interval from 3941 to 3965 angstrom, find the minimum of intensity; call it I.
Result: 9.12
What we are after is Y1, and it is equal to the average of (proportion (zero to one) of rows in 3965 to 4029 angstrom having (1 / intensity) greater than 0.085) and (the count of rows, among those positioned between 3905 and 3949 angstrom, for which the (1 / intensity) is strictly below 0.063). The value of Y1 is 0.1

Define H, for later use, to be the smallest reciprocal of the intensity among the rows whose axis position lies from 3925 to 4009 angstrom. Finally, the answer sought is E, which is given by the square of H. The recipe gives 0.0037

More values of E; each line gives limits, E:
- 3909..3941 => 0.0057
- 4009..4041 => 0.0029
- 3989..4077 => 0.0029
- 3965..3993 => 0.0040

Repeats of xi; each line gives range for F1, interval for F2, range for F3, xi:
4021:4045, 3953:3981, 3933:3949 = -55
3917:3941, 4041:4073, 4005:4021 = 178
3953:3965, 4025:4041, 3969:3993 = 42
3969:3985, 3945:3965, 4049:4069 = 76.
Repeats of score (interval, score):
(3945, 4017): 1.26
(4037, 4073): 1.24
